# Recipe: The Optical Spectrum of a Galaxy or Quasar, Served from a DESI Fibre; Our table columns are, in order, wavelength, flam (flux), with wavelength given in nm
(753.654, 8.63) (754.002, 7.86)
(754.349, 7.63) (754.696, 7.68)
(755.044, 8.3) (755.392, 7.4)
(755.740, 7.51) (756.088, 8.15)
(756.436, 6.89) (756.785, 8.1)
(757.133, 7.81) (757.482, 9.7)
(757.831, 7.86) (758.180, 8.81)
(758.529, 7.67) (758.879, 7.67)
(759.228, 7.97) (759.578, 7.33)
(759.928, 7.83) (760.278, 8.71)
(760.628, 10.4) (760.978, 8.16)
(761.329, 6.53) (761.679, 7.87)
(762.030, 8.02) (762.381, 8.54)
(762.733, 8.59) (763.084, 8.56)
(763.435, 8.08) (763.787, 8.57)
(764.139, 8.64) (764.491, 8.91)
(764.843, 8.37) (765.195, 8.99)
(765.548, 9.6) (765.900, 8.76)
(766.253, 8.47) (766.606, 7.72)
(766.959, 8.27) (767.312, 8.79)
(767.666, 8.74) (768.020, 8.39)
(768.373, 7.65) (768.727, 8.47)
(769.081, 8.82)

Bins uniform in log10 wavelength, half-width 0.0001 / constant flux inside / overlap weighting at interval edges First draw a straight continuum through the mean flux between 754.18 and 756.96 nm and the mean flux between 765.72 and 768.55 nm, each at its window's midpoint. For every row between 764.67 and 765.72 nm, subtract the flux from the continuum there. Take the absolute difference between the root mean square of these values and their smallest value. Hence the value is 2.2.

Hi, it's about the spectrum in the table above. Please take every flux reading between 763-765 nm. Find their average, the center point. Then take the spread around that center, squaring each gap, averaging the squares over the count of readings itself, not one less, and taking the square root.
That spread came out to 0.25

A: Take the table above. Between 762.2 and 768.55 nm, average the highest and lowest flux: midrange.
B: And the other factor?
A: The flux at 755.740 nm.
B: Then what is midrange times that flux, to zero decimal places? 65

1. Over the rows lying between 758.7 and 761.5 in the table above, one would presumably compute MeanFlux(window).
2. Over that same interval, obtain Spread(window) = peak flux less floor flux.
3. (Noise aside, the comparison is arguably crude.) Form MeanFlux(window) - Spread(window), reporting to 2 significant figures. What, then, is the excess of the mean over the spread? 4.2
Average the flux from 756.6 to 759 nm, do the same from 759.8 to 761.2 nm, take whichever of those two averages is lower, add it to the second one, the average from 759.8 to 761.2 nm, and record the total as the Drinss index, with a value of 17.0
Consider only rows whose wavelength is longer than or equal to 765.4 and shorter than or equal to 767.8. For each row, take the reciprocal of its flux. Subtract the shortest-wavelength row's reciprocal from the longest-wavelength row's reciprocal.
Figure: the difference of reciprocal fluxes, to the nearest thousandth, 0.010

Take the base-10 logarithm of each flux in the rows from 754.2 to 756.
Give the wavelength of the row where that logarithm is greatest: 755.044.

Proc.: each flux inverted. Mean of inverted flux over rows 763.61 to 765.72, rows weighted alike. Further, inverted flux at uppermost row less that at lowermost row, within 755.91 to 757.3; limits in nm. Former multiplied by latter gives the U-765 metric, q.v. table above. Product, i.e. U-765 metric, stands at 0.0006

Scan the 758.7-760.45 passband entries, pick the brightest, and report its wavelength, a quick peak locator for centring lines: 760.278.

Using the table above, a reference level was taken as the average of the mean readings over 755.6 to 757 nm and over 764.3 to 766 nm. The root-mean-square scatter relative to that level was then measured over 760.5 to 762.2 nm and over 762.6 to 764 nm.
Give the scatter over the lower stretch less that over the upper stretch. 1.0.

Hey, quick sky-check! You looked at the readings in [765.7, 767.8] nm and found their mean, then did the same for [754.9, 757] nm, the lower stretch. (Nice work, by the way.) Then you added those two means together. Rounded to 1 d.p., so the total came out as 16.2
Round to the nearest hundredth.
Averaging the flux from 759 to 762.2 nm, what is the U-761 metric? 8.09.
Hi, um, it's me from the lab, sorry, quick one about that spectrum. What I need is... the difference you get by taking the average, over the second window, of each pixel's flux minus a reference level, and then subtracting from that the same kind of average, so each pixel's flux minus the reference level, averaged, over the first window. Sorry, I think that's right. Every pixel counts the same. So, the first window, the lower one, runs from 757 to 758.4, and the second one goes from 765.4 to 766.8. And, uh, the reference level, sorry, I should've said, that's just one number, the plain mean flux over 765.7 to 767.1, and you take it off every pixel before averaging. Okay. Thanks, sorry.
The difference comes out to 0.1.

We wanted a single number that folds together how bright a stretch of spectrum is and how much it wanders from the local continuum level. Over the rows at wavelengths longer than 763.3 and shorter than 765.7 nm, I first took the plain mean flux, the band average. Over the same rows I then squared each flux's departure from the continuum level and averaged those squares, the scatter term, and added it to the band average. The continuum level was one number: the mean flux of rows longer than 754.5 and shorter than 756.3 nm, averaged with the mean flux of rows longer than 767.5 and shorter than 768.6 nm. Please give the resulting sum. 9.44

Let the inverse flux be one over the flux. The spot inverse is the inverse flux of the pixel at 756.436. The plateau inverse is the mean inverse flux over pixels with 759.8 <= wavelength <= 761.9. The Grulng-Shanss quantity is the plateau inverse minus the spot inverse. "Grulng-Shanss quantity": -0.022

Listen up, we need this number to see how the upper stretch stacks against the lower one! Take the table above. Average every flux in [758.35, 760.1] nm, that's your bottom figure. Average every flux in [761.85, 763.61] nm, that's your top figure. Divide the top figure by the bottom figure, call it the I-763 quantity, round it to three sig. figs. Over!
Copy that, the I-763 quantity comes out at 1.09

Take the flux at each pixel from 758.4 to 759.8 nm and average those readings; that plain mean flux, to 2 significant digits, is 7.7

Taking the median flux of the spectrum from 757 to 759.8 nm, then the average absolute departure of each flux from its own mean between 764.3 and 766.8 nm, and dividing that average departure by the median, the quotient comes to 0.055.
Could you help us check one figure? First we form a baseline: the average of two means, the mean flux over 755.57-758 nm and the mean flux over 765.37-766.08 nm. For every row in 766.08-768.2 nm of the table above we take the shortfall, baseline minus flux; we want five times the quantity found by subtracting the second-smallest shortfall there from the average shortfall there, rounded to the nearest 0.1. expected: 1.7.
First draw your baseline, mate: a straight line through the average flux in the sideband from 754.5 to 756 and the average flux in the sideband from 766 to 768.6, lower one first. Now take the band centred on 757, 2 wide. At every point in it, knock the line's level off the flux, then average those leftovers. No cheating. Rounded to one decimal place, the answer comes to 0.3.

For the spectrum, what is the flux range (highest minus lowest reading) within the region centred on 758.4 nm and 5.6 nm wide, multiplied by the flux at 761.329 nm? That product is 22.9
